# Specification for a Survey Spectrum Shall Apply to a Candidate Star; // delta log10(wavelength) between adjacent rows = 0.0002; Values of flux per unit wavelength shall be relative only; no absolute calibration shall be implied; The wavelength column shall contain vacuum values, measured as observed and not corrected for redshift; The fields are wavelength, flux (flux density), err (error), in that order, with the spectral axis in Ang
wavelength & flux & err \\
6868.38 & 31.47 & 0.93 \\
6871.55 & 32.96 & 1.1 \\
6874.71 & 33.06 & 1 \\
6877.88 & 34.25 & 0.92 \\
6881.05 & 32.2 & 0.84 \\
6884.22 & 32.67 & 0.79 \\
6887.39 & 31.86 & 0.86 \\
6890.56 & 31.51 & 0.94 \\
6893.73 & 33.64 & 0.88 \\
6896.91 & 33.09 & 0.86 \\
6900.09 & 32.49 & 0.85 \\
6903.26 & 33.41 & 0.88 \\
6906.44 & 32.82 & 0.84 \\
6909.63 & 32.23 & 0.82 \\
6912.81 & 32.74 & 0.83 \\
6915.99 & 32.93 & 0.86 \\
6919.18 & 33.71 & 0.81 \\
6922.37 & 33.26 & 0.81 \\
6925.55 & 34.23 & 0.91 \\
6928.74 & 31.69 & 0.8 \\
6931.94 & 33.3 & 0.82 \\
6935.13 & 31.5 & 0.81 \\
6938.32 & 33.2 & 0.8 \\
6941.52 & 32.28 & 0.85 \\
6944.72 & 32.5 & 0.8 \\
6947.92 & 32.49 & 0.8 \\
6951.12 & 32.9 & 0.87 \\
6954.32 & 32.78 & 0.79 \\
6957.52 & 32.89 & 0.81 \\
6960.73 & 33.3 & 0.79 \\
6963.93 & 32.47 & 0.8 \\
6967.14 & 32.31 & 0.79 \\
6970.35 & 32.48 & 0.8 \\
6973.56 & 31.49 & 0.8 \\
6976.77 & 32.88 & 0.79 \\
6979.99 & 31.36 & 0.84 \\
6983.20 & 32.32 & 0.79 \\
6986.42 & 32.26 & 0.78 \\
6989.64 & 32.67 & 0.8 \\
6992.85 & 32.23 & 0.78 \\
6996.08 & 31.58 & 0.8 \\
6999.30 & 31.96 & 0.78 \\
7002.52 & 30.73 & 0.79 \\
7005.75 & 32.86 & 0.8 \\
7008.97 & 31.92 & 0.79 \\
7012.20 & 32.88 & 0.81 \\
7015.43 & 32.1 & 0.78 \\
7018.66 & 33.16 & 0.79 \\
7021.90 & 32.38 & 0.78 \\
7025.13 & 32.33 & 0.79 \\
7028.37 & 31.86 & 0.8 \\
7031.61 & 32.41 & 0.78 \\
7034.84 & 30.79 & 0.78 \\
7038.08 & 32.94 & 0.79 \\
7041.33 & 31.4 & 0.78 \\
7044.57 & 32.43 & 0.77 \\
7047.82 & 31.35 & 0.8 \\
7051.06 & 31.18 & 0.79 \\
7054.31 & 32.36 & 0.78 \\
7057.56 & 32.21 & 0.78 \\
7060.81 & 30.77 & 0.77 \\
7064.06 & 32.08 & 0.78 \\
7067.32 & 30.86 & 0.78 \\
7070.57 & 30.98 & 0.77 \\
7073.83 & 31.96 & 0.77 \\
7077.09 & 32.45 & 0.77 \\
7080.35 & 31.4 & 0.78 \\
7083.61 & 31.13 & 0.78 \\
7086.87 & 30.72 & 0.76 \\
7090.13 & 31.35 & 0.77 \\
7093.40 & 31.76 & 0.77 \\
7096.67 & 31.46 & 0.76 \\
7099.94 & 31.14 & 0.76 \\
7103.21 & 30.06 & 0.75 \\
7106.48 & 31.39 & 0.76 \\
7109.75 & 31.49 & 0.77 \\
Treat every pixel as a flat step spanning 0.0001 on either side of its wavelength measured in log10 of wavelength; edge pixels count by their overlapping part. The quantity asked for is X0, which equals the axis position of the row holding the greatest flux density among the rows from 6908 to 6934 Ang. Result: 6925.55 Ang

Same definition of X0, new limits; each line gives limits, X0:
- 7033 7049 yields 7038.08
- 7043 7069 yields 7044.57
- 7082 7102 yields 7093.40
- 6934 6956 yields 6938.32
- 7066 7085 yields 7077.09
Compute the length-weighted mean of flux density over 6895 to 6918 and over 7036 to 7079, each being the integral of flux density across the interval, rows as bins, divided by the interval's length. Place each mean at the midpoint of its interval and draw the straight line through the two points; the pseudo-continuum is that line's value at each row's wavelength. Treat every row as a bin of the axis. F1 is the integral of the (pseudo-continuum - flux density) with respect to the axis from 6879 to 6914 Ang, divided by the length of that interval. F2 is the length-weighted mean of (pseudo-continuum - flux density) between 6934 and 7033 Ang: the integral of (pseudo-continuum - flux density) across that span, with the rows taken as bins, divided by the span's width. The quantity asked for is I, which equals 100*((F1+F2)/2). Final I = 11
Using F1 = 0.28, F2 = -0.06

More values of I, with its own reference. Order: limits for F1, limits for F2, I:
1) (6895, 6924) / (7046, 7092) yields 1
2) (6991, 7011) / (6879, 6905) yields 27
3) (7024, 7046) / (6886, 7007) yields -4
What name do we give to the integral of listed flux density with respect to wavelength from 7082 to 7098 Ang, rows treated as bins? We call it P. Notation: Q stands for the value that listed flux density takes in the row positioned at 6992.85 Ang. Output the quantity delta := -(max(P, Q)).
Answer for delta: -501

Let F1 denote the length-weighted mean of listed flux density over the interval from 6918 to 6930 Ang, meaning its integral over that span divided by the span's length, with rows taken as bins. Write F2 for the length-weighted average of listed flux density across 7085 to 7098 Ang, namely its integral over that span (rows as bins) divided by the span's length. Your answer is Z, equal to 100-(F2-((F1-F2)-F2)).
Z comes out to 39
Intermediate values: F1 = 33.3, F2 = 31.32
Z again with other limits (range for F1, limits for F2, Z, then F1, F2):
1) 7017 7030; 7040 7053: 38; 32.4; 31.62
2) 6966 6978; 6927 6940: 35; 32.3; 32.43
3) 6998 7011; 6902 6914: 34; 31.9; 32.77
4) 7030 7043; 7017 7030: 35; 31.9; 32.41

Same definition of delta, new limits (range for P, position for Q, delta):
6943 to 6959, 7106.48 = -523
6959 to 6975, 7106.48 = -519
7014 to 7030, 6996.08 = -518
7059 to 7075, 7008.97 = -501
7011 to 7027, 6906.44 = -521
